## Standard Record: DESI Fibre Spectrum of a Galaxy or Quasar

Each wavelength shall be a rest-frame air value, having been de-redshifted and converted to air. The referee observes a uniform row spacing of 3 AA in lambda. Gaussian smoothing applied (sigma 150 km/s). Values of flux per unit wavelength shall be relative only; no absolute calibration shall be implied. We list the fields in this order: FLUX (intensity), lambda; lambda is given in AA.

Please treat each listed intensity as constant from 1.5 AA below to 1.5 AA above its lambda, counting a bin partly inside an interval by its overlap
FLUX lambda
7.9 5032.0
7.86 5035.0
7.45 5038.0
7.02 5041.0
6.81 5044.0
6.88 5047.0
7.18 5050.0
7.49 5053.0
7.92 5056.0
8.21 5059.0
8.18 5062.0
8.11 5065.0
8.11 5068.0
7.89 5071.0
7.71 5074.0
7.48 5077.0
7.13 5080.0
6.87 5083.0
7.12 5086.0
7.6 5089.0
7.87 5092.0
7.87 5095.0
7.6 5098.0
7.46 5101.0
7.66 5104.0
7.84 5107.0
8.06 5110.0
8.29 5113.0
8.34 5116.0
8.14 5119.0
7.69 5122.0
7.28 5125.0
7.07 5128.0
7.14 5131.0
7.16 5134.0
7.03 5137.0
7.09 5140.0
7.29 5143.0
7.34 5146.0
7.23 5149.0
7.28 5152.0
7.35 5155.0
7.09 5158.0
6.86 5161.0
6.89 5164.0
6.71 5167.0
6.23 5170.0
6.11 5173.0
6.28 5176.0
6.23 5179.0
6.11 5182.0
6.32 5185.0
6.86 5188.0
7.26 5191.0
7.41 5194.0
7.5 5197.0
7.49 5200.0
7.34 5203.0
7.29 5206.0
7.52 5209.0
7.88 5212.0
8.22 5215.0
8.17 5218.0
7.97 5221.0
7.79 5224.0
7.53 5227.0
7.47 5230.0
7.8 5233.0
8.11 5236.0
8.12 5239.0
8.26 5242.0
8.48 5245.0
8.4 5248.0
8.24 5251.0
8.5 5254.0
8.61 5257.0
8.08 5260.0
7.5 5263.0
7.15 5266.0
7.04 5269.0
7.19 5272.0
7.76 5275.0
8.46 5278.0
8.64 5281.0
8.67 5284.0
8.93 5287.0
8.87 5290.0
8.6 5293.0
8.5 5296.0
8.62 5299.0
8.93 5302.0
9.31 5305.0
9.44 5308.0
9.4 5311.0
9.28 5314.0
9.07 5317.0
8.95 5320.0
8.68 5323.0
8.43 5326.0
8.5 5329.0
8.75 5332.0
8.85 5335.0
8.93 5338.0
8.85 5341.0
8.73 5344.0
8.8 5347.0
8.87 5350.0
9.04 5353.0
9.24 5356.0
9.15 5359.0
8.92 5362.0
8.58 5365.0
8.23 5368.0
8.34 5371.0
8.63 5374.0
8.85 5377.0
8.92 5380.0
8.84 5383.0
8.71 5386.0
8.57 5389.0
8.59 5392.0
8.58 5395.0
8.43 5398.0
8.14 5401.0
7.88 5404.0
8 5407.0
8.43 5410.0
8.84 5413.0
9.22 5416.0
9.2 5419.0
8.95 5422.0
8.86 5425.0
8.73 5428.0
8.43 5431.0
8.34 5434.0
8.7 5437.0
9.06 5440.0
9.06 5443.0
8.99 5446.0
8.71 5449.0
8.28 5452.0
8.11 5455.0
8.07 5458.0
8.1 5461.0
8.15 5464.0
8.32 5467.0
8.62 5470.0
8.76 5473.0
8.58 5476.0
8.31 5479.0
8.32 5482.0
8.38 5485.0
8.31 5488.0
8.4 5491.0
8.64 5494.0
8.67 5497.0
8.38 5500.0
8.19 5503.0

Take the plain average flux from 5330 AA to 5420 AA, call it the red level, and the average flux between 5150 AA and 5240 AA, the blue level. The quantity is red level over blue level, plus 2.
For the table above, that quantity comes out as 3.20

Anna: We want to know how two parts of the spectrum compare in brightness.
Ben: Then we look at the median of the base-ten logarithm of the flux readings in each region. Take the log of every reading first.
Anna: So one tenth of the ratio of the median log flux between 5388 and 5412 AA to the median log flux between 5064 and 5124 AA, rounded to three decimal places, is 0.104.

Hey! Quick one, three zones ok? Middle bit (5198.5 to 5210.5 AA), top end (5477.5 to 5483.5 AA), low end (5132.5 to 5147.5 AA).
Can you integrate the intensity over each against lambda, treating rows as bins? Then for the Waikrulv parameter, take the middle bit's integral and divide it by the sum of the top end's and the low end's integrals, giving 0.56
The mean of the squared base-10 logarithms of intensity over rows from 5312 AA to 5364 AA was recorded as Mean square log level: 0.90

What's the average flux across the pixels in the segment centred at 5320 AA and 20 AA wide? 8.9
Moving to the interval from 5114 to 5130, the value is 7.7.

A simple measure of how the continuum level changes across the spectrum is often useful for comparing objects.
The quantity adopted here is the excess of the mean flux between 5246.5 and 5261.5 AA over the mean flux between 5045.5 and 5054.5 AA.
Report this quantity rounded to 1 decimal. 1.2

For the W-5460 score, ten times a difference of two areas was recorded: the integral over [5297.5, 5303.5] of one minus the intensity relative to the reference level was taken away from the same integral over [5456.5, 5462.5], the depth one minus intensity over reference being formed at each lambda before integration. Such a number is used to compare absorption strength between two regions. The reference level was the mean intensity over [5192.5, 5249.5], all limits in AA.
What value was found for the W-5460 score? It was 5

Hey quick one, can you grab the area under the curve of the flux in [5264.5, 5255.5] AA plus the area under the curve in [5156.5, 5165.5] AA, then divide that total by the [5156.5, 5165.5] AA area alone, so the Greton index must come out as 2.16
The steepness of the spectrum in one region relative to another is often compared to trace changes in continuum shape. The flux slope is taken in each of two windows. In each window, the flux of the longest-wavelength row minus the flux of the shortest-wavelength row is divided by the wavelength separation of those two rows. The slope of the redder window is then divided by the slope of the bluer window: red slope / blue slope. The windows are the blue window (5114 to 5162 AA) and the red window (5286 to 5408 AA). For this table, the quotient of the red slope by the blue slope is 0.2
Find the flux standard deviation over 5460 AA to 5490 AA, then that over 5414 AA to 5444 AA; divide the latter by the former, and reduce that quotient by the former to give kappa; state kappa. 1.3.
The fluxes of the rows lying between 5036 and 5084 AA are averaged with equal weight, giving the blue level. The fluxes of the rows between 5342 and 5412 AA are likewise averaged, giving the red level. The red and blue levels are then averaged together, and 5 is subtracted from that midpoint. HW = 3.1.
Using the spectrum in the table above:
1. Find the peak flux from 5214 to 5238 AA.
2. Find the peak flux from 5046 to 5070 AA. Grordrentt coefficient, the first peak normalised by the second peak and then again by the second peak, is 0.122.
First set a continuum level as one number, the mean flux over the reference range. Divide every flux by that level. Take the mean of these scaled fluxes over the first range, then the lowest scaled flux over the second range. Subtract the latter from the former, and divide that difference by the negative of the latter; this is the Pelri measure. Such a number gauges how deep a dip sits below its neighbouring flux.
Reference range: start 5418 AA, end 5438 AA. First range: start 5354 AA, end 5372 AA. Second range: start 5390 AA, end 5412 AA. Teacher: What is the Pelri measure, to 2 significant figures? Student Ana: -0.11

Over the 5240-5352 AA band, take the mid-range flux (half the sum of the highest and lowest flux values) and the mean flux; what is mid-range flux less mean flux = -0.31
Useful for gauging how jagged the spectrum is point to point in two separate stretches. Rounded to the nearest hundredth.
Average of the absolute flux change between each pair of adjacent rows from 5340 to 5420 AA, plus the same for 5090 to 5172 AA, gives 0.36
